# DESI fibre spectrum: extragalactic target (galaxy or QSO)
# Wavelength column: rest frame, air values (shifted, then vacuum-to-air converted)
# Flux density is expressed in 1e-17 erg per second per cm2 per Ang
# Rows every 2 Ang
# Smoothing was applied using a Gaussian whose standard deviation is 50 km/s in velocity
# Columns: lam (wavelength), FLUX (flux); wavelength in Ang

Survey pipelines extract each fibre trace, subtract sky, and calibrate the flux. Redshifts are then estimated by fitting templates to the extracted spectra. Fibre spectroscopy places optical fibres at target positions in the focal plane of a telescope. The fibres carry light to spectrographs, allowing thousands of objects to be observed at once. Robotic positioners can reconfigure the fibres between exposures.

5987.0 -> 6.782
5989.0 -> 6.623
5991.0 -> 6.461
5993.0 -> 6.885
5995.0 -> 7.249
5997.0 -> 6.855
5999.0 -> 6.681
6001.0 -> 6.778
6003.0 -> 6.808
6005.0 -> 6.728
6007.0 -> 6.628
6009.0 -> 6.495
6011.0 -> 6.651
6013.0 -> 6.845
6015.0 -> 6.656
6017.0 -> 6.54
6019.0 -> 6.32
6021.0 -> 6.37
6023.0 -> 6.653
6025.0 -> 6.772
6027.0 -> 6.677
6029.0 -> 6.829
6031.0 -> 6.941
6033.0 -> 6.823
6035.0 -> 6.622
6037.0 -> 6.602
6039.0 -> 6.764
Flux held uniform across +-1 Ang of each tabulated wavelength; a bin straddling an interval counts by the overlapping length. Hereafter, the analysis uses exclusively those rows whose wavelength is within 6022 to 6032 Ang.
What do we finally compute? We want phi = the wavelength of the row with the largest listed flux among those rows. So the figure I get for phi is 6031.0 Ang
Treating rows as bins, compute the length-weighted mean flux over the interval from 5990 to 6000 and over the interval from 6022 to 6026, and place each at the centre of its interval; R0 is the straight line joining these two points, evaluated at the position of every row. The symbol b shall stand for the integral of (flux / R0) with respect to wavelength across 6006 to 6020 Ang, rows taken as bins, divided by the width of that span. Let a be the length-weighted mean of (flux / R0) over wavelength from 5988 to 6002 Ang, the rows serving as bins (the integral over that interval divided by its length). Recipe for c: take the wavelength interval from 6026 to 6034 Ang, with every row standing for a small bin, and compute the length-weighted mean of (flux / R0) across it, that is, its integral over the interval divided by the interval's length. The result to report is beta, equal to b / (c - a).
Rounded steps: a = 0.99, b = 0.98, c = 1.02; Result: 40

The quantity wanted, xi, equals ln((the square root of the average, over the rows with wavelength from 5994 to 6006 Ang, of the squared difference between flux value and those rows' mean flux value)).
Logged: -1.68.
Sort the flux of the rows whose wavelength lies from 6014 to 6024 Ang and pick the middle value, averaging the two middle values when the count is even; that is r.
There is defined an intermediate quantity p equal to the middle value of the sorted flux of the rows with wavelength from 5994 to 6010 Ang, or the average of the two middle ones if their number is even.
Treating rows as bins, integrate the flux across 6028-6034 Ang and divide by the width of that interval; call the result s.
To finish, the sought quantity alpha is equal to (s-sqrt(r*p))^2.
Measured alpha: 0.05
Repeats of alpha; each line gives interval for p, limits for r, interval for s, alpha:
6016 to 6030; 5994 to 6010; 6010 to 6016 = 0.00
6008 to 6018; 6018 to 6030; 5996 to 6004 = 0.02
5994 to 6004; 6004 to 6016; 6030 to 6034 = 0.02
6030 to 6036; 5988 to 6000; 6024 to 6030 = 0.00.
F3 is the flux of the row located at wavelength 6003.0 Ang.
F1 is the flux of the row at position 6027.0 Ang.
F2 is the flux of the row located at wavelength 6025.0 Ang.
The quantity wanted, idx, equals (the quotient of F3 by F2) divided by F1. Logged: 0.151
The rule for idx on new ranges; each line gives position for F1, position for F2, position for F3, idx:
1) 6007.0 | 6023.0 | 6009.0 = 0.147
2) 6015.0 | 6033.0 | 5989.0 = 0.146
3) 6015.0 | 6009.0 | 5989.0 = 0.153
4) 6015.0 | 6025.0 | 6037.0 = 0.146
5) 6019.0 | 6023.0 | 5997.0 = 0.163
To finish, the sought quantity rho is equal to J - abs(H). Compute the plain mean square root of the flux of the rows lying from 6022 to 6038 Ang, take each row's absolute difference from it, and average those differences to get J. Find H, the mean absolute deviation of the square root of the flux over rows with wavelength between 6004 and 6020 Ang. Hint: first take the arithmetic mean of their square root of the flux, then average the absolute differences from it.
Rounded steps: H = 0.0229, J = 0.020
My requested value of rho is -0.0033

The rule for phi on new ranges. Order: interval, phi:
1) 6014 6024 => 6015.0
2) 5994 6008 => 5995.0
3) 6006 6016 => 6013.0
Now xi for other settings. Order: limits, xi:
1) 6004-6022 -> -1.84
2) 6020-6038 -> -1.85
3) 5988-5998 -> -1.32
